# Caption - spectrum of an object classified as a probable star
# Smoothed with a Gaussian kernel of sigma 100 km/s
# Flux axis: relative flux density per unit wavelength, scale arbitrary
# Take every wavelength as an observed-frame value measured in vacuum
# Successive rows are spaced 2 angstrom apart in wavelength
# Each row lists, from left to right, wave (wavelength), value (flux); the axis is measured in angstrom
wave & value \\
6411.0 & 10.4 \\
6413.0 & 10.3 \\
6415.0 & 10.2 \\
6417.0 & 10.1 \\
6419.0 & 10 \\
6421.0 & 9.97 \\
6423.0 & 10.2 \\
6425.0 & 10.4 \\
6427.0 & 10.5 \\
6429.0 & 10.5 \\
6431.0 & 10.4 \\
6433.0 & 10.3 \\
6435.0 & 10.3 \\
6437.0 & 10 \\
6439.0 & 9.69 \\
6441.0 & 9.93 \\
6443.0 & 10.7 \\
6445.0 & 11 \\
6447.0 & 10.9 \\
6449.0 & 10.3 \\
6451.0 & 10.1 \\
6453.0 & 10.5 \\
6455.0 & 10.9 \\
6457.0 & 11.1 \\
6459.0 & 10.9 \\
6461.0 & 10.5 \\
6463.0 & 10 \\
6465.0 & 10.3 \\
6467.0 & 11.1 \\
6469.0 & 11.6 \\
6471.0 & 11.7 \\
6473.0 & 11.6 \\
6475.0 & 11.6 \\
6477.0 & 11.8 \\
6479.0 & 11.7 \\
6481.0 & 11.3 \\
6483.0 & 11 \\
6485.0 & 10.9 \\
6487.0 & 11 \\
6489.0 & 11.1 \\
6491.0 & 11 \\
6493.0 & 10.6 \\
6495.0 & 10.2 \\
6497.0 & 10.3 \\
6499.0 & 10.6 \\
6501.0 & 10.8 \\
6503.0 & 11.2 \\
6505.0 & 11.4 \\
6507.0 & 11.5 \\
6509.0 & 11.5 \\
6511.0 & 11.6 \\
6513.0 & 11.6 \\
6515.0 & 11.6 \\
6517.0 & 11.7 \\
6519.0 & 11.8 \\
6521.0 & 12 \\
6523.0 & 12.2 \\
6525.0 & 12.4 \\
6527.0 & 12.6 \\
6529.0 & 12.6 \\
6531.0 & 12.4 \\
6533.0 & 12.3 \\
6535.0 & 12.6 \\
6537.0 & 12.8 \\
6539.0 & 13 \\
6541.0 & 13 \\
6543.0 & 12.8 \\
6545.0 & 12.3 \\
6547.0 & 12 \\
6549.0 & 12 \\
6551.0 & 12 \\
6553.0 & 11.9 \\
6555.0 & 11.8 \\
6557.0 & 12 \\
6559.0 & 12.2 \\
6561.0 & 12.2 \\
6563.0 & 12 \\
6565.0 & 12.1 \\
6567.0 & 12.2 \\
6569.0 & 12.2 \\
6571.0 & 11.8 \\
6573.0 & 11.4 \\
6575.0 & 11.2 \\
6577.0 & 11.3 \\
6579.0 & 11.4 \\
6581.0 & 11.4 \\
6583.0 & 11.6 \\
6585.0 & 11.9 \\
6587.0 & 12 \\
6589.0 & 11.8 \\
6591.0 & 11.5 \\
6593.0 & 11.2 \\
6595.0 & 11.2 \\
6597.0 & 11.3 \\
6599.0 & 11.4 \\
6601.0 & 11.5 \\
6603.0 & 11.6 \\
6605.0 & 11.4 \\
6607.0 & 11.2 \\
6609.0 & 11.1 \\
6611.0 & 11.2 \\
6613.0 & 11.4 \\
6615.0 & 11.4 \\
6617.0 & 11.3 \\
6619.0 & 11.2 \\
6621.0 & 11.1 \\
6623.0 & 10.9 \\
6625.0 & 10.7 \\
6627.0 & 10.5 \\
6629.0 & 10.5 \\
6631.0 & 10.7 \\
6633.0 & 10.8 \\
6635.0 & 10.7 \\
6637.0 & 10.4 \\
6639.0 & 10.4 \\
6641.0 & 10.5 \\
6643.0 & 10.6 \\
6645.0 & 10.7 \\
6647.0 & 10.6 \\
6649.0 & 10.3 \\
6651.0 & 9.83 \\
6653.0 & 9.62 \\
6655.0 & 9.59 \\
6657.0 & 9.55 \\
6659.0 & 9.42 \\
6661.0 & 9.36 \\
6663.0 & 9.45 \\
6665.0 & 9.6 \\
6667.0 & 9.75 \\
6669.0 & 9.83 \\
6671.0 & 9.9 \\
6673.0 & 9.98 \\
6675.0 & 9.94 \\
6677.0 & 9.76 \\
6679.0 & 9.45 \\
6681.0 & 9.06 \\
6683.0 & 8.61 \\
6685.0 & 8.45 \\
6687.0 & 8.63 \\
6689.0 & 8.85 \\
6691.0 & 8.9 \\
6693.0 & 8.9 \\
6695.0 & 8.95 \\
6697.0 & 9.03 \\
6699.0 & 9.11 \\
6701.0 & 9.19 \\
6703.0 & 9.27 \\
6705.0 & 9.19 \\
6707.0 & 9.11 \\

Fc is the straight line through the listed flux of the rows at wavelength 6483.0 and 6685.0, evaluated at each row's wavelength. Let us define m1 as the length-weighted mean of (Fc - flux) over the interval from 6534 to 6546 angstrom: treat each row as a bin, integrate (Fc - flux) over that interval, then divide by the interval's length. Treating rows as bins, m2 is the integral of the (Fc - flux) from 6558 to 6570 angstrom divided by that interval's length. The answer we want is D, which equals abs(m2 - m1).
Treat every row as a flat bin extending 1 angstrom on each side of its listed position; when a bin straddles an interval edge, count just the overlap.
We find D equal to 0.30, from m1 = -2.5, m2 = -2.17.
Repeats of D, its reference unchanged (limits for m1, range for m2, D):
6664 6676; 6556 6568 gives 0.92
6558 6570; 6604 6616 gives 0.29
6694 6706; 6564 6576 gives 1.05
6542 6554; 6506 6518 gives 1.04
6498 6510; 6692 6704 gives 0.36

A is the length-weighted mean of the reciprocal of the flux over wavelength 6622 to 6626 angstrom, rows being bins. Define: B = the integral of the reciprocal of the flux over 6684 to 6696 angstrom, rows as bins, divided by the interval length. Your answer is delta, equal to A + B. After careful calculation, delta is 0.21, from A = 0.093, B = 0.114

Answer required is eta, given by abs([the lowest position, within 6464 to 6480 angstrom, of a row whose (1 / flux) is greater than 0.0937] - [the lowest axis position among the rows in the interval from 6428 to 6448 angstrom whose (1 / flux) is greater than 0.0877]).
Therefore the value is 36 angstrom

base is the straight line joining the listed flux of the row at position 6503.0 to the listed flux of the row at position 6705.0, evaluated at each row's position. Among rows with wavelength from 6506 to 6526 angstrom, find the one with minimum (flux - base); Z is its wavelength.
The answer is 6507.0 angstrom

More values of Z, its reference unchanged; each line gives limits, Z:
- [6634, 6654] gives 6653.0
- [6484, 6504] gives 6495.0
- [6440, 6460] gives 6441.0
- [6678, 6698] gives 6685.0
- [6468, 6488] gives 6485.0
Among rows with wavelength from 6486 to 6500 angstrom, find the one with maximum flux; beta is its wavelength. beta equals 6489.0 angstrom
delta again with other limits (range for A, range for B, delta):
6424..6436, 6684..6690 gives 0.21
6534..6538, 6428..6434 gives 0.17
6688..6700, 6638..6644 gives 0.21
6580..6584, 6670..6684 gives 0.19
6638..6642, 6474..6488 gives 0.18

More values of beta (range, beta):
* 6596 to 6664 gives 6603.0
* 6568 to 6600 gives 6569.0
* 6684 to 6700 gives 6699.0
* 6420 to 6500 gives 6477.0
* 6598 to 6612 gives 6603.0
